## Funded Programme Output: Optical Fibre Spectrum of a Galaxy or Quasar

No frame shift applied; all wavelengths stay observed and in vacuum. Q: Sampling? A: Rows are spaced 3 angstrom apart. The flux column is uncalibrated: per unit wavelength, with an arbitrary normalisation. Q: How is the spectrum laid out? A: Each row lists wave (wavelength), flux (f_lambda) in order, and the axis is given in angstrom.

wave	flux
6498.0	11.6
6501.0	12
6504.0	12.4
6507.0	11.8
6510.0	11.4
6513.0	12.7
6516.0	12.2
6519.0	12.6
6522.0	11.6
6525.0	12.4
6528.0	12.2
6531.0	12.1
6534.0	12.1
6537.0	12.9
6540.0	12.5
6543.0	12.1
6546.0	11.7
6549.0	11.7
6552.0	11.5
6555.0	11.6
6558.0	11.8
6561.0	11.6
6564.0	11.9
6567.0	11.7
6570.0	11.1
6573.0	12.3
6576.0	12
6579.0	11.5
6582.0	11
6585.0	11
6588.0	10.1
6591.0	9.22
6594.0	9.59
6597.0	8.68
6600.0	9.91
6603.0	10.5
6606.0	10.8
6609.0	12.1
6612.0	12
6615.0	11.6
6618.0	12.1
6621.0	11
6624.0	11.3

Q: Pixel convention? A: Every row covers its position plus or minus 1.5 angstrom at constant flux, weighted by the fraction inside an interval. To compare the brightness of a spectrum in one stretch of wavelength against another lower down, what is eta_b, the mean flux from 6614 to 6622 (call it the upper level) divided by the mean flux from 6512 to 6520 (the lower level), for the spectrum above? 0.93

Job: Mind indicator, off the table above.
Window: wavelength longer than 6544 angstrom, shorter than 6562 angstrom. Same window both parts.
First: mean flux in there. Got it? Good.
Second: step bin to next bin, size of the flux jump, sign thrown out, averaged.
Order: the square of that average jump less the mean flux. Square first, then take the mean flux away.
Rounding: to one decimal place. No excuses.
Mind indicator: -11.6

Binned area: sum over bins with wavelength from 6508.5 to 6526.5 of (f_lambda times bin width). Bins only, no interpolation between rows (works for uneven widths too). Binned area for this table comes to 219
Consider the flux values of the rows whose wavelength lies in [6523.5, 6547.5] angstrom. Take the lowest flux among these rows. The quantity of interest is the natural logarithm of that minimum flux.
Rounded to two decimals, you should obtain 2.46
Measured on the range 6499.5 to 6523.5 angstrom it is 2.43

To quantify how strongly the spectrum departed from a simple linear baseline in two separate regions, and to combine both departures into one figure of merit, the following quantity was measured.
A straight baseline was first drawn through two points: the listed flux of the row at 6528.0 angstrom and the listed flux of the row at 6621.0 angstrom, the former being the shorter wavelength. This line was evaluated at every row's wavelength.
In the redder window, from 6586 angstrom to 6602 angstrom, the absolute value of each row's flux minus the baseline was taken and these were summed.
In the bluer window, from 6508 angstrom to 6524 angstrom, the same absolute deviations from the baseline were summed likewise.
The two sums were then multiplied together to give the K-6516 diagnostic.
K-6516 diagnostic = 23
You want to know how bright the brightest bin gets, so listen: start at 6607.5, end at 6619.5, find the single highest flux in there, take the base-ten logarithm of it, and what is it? 1.08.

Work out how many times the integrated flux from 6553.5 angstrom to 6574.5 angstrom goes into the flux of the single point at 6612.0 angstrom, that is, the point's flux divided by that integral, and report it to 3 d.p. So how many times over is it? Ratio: 0.049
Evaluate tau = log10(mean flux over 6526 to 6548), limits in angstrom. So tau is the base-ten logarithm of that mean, 1.09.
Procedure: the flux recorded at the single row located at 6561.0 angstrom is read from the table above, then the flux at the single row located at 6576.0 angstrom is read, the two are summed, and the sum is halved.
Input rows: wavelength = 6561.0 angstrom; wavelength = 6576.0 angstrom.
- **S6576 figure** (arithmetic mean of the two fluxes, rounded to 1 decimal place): 11.8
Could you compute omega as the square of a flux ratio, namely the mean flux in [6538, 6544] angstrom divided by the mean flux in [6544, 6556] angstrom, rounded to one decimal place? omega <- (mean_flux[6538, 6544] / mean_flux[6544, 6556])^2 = 1.1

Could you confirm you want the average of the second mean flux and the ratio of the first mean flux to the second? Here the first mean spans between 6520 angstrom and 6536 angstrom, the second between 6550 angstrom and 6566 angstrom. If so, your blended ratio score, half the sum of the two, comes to 6.36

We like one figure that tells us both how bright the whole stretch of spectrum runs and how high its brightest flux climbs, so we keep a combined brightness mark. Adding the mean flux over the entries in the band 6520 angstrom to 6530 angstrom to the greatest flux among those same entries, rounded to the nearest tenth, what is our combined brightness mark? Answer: 24.5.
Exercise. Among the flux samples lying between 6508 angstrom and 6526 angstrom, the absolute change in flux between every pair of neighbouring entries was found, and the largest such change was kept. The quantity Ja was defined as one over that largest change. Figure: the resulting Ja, 0.77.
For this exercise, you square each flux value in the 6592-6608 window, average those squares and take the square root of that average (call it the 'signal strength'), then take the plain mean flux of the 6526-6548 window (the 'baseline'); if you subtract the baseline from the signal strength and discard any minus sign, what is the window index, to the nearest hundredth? 2.30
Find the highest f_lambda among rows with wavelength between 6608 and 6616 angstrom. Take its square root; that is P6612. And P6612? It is 3.48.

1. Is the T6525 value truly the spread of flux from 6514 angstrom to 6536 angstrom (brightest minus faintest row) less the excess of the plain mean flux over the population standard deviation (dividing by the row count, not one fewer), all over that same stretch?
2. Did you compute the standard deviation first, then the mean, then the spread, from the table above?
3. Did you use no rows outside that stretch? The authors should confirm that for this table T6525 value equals -10.9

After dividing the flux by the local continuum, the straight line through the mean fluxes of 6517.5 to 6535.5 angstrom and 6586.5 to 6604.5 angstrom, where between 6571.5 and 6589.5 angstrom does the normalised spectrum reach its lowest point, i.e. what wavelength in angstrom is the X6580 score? 6588.0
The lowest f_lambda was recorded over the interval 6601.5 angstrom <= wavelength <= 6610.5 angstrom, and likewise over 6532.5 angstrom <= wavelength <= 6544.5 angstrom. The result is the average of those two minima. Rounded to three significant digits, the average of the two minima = 11.3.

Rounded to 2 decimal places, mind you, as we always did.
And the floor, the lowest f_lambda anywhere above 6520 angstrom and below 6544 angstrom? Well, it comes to 11.60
